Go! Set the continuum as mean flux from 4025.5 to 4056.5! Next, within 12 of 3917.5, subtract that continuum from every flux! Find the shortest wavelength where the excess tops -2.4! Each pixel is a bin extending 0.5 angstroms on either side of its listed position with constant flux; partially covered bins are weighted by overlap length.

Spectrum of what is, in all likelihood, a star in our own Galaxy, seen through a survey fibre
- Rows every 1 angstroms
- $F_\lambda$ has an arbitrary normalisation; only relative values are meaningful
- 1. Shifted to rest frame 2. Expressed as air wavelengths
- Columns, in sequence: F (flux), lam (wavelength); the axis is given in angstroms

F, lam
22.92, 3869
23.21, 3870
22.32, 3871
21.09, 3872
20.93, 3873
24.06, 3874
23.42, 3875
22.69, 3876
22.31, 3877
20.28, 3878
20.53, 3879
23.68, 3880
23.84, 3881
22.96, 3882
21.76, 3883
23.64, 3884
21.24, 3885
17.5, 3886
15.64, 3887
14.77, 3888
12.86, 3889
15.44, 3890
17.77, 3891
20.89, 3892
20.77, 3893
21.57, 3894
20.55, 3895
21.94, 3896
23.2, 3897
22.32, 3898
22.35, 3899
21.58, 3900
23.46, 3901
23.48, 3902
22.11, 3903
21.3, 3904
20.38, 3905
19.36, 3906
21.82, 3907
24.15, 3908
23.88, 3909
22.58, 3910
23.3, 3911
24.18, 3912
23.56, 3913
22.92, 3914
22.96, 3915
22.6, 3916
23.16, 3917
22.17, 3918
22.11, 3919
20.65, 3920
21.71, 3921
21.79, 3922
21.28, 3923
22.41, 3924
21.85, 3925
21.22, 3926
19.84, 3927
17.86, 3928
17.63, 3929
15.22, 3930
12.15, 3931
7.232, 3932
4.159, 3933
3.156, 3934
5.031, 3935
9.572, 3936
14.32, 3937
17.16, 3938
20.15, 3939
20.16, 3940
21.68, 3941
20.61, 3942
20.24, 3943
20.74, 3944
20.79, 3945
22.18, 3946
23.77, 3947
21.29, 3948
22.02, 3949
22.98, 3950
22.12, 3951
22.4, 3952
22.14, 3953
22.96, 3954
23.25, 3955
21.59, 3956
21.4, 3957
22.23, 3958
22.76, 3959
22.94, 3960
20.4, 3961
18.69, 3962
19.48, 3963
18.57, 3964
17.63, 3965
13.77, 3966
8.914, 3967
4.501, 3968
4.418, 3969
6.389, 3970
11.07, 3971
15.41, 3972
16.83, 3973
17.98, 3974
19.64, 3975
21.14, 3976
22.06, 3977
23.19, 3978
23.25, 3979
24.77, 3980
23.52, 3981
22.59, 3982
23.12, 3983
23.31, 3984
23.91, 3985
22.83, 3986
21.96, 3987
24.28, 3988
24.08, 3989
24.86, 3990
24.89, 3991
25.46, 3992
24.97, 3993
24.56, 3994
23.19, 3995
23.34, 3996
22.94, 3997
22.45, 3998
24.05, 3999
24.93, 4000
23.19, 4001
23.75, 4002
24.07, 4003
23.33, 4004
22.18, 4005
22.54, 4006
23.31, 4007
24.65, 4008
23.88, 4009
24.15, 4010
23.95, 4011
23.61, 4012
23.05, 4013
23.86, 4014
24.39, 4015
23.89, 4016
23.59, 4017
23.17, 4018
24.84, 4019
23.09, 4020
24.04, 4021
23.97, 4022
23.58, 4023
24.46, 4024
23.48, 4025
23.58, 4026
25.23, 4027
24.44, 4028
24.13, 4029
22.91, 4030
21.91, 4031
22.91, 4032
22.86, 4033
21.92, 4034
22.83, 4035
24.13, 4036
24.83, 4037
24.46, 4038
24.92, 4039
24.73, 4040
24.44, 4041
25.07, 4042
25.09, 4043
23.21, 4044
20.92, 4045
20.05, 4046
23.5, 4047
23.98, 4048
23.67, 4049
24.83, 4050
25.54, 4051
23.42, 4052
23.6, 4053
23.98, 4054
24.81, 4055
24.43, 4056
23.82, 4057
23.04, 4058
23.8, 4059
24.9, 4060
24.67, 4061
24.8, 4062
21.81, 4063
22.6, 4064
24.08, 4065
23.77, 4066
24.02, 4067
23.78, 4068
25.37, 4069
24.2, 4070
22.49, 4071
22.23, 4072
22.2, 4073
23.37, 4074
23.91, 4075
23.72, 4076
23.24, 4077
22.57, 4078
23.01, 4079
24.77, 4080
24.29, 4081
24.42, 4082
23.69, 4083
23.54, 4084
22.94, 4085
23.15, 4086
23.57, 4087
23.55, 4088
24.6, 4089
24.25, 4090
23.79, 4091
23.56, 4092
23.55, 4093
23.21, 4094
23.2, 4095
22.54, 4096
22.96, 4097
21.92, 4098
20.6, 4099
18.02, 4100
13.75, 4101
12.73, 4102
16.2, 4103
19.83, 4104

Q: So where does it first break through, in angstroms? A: 3907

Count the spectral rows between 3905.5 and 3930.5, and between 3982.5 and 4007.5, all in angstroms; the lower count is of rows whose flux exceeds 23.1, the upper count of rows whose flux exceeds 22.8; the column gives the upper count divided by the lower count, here 3.5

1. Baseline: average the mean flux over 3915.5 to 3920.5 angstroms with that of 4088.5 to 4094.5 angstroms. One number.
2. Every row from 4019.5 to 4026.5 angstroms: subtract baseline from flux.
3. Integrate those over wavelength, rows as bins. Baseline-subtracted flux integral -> 5.3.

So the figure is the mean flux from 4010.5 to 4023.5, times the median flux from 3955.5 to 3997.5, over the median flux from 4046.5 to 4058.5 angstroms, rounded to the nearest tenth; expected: 22.3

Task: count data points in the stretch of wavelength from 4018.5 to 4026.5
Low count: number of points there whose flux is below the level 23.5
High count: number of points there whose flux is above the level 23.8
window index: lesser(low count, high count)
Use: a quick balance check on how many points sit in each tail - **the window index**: 2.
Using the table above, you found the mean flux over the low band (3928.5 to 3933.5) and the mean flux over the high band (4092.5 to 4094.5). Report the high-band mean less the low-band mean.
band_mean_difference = 12.1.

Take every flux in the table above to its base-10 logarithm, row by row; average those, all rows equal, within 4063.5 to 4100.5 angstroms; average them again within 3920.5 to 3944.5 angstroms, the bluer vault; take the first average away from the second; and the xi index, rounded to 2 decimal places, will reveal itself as -0.20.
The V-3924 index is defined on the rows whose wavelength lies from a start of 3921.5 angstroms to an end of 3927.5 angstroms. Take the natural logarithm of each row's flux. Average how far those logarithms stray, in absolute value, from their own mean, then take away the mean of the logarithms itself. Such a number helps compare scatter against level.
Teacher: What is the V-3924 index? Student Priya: -3.03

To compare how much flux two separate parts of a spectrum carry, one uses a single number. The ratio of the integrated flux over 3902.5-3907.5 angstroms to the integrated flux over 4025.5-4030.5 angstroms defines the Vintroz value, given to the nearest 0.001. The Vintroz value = 0.873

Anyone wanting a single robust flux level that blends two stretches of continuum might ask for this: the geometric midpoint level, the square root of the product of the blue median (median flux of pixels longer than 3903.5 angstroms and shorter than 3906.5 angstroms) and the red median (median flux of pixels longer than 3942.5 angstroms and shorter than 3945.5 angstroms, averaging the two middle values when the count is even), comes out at 21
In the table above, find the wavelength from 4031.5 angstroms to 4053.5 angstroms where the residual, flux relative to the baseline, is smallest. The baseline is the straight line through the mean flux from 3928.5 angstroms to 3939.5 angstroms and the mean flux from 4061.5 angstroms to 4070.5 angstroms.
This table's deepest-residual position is 4046 angstroms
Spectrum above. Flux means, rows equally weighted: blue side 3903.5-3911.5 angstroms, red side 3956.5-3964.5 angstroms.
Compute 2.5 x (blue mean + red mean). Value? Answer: 107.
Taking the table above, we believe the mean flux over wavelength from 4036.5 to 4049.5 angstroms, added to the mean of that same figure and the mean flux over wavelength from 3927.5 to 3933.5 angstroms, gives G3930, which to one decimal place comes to 41.8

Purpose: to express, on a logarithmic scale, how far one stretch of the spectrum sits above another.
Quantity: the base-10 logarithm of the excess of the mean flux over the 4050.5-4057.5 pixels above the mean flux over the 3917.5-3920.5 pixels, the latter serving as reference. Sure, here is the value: 0.4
